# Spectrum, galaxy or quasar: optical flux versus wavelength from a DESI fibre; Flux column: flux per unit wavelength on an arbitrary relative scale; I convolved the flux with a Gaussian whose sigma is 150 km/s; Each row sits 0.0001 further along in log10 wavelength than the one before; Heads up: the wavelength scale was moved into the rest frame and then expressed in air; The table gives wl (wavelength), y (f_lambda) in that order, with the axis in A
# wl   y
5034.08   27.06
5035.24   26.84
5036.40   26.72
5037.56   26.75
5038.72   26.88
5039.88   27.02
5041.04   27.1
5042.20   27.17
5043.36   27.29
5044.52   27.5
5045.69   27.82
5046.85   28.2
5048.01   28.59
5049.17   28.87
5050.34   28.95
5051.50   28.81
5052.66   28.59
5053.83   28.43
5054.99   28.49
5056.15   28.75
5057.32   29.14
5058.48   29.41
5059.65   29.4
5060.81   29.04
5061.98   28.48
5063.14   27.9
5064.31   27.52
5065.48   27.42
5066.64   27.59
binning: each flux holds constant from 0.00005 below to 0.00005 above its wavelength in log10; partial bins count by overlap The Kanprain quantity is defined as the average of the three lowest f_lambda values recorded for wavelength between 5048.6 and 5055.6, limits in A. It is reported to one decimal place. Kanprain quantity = 28.5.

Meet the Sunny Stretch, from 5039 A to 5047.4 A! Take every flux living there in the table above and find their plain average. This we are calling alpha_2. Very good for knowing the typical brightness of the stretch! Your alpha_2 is 27.4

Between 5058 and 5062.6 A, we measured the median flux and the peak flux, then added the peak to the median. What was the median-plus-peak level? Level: 58.6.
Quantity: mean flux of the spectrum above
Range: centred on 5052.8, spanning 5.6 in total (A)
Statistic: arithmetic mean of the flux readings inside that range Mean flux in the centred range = 28.7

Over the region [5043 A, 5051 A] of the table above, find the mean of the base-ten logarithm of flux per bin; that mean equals 1.45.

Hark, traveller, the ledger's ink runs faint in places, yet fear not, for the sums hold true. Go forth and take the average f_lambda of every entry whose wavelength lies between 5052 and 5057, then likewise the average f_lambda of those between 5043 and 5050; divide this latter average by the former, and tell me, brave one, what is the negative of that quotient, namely -0.982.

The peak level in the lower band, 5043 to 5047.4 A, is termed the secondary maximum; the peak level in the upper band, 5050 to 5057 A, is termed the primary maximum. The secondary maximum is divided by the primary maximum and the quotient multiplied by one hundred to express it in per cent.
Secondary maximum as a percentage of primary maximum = 97.4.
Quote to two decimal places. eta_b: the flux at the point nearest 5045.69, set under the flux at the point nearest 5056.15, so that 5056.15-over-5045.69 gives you 1.03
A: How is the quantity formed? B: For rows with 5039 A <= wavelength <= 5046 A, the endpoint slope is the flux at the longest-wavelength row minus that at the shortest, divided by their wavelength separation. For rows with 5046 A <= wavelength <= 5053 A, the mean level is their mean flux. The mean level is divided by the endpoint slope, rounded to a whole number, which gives 208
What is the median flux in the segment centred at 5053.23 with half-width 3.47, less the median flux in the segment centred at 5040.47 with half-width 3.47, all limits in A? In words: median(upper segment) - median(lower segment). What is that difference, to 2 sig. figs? 1.6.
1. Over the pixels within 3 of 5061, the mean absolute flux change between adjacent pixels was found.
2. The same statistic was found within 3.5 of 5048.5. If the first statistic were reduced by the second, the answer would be 0.12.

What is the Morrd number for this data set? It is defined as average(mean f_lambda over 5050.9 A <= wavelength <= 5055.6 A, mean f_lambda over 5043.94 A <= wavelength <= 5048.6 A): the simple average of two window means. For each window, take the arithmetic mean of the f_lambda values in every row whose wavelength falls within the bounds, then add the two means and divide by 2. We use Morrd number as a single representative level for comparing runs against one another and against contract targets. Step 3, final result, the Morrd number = 28.3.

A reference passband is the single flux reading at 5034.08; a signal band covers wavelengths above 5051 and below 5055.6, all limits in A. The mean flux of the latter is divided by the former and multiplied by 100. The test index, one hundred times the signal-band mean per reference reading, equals 106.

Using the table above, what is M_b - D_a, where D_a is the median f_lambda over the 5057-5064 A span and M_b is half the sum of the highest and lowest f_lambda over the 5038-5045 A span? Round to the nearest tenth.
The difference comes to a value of -1.9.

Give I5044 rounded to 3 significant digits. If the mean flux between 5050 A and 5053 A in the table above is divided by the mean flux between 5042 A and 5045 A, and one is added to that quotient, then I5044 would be 2.05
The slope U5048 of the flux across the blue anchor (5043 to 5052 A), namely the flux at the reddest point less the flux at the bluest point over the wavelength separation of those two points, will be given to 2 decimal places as 0.19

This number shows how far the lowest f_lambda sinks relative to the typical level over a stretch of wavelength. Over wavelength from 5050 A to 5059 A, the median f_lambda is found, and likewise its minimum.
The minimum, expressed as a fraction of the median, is 0.99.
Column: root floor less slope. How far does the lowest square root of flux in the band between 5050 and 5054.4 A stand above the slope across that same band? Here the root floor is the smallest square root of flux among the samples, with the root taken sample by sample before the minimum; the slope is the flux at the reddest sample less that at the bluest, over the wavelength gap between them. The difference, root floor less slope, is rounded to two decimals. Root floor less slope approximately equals 5.48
